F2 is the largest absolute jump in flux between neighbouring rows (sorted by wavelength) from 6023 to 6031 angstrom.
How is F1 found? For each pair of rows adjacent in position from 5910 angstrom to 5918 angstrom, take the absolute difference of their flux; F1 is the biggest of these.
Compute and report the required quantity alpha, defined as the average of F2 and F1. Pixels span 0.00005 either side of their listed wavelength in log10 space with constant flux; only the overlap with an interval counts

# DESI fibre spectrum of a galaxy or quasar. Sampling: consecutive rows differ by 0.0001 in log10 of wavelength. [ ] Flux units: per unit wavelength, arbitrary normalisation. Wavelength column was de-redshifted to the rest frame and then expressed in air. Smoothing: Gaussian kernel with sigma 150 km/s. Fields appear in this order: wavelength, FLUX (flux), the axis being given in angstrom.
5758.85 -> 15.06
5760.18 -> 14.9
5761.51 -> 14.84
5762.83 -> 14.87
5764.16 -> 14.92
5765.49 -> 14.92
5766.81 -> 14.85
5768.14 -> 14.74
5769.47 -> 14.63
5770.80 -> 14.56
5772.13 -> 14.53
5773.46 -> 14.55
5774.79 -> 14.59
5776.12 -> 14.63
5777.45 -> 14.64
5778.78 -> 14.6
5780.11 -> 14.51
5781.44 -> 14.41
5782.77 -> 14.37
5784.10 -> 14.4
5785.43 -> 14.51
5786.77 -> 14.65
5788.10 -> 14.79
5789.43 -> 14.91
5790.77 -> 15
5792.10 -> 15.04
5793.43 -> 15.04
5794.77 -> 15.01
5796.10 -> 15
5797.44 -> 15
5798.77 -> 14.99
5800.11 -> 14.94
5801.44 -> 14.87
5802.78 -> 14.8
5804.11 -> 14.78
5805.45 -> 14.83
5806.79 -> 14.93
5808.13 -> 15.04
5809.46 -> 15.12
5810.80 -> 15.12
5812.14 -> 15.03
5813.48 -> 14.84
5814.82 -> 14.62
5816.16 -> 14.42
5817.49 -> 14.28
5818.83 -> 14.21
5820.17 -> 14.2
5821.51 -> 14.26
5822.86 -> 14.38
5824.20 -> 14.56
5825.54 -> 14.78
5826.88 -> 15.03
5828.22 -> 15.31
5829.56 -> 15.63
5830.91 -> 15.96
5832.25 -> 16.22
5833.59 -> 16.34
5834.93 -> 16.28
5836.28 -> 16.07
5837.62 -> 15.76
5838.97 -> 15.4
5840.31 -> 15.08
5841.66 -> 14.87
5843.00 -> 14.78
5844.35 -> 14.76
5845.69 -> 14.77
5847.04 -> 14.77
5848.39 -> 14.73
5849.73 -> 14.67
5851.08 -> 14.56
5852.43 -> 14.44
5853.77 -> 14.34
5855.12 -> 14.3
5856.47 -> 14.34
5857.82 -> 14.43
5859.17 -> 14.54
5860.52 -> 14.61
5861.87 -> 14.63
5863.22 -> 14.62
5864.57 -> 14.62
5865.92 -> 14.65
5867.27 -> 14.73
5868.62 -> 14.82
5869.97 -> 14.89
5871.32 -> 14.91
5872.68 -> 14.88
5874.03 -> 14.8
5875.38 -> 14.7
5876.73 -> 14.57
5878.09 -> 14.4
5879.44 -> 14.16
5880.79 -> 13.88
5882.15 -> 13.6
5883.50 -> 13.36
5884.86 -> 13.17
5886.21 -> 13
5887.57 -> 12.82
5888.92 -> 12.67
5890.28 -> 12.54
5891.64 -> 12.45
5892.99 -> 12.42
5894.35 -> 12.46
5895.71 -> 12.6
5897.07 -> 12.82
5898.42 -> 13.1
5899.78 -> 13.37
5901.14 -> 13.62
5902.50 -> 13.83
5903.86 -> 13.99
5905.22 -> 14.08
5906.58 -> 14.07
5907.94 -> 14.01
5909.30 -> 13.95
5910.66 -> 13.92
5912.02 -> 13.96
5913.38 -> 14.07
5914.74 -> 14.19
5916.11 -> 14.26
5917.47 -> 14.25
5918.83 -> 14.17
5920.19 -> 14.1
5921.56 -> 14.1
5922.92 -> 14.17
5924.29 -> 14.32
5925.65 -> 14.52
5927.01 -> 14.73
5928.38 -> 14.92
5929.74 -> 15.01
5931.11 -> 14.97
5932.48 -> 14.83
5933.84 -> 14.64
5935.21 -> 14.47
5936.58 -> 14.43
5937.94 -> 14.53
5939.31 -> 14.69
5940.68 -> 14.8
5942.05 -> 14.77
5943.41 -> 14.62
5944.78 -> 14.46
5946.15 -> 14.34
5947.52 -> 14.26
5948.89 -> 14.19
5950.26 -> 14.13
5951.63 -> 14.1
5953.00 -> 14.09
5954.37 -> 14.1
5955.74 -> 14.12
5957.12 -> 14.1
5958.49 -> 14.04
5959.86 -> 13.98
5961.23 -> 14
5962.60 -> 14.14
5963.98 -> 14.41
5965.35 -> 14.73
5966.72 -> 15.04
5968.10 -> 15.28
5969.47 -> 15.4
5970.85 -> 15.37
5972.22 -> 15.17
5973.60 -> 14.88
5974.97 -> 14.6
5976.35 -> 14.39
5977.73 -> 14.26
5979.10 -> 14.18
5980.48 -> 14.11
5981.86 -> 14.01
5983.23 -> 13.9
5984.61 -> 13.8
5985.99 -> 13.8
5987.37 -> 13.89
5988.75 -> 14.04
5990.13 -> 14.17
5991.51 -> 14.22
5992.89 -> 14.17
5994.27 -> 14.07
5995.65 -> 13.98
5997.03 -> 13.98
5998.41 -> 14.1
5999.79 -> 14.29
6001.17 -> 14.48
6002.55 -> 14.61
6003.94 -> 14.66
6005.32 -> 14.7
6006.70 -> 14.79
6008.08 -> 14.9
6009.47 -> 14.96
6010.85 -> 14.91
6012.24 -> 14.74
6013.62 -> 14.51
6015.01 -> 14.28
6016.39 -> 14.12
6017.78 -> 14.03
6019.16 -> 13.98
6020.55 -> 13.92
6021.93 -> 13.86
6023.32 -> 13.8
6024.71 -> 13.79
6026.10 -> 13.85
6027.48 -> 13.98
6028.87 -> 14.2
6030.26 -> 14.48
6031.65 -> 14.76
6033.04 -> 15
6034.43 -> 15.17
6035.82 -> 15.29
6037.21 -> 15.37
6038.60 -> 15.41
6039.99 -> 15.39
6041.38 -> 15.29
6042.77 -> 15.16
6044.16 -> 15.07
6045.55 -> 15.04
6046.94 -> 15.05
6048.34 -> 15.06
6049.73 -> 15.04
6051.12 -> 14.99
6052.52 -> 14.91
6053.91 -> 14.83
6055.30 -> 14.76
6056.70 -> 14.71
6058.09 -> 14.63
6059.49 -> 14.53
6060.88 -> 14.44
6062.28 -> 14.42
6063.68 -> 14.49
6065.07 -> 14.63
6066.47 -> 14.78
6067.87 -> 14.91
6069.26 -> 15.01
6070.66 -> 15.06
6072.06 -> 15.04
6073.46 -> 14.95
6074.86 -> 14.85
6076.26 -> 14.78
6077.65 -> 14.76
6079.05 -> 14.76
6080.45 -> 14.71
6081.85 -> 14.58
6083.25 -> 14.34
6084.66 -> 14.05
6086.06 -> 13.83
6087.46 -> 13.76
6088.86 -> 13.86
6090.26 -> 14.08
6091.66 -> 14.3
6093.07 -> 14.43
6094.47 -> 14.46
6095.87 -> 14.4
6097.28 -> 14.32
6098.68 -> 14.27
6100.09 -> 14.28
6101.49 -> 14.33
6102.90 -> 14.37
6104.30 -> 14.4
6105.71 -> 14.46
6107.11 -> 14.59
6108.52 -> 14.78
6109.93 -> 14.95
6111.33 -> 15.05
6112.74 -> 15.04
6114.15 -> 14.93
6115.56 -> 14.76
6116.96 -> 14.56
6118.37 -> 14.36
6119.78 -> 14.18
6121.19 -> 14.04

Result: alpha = 0.200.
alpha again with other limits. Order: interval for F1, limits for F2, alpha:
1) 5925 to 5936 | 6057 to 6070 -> 0.180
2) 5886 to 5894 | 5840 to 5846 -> 0.195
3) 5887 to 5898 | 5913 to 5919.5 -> 0.170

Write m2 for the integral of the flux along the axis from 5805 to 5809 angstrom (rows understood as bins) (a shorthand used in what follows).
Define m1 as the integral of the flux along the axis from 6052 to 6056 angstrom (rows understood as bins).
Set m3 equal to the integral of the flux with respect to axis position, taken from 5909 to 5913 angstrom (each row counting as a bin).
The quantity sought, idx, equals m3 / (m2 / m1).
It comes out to 55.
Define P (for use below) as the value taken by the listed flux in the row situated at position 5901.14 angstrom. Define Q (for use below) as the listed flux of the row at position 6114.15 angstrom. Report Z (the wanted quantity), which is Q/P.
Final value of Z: 1.10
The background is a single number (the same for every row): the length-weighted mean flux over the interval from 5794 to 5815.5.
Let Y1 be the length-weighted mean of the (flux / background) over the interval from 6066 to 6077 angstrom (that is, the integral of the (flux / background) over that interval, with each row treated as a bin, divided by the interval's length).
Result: 1.00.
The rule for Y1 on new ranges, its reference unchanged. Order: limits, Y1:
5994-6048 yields 0.98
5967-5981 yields 0.99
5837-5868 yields 0.99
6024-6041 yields 0.99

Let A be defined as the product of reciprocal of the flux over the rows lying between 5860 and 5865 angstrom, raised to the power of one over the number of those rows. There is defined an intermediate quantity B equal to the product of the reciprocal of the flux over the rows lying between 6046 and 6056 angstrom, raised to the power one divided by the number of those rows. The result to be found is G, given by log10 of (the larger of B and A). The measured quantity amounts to -1.16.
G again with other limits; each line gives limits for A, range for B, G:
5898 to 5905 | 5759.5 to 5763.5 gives -1.13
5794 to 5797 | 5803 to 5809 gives -1.17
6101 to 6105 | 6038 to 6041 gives -1.16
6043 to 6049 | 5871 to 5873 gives -1.17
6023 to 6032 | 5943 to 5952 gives -1.15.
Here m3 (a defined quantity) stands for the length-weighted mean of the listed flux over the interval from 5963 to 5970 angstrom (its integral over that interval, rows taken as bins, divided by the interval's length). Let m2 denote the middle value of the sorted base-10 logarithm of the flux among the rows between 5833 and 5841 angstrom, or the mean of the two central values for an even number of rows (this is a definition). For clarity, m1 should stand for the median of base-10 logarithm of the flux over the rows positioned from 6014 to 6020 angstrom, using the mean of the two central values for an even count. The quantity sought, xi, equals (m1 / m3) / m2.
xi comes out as 0.0640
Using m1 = 1.15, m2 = 1.20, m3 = 14.9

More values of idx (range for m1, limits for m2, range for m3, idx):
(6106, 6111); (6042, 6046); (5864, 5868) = 72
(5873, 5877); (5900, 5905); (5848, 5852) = 50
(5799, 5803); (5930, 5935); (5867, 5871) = 48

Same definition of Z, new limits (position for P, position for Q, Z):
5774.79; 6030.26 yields 0.99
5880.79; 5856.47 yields 1.03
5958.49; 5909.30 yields 0.99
